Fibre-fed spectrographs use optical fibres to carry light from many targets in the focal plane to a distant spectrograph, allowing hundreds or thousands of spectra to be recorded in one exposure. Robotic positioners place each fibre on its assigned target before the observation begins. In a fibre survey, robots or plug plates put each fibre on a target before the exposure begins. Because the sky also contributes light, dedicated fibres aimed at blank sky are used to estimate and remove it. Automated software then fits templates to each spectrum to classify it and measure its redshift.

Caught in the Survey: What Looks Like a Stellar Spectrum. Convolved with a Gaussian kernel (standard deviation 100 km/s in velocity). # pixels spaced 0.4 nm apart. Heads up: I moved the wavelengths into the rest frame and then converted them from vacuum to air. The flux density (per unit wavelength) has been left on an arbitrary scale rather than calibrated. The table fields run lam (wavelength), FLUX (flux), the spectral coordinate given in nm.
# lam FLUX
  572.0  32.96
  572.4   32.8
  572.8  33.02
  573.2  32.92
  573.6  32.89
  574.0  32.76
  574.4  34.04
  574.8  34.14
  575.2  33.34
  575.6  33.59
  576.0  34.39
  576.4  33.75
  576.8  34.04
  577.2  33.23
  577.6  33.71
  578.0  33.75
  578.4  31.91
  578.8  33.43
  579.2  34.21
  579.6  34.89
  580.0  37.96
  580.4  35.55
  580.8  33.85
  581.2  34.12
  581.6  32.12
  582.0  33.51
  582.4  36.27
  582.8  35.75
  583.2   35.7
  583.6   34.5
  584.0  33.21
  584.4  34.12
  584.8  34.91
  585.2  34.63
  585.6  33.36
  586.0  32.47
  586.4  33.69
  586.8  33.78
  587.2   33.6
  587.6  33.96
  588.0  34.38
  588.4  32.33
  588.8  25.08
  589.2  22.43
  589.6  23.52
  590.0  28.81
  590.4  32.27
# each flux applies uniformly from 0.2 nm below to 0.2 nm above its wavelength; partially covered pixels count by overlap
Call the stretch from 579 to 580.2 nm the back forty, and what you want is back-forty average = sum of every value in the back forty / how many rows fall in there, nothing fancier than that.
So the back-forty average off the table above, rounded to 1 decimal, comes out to 35.7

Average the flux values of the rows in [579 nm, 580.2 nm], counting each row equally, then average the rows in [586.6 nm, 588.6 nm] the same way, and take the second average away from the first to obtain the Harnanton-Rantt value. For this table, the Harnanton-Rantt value 2.1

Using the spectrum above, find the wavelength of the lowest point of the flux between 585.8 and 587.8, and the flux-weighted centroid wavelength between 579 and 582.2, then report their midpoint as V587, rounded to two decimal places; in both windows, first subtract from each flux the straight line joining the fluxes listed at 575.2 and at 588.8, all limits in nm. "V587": 583.27 nm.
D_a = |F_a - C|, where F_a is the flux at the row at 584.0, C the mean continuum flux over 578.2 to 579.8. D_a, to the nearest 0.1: 0.4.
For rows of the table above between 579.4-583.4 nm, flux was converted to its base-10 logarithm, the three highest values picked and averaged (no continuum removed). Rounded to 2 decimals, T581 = 1.56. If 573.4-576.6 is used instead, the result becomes 1.53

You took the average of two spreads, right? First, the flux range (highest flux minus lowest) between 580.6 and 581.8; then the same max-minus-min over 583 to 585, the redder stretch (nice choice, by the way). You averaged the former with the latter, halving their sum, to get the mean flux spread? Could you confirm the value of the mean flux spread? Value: 2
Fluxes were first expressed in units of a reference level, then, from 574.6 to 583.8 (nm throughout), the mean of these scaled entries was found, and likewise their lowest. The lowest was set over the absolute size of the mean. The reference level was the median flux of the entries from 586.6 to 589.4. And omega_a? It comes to 0.93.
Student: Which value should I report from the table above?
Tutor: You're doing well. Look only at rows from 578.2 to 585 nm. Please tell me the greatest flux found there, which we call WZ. 37.96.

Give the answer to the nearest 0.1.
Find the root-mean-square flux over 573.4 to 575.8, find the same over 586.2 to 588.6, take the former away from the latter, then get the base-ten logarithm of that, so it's -0.8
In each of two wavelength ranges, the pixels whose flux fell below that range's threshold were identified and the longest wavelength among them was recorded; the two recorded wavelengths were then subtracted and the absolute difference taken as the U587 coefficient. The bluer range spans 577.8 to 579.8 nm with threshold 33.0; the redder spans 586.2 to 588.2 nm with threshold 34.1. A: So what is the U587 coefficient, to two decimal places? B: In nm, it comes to 9.20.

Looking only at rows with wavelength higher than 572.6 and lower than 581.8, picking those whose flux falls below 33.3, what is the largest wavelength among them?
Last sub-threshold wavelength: 581.6 nm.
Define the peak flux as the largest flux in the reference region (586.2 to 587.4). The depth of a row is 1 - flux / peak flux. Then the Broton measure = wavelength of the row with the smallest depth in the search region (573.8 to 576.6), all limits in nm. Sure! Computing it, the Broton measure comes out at 576.0 nm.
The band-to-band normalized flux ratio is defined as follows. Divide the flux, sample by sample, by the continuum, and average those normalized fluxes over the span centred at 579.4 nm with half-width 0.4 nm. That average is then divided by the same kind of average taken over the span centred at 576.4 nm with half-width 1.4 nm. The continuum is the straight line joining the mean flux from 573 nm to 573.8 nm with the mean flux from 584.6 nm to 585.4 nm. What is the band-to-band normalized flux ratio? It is 1.01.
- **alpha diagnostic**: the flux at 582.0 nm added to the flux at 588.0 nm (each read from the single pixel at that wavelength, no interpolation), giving 67.9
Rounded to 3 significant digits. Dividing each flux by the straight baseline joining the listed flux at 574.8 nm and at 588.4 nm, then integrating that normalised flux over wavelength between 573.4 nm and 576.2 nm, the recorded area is 2.76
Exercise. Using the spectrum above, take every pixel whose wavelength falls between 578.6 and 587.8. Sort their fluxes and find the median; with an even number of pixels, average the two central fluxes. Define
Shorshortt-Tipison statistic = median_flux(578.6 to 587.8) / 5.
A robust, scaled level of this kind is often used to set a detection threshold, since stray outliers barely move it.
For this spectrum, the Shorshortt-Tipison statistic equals 6.82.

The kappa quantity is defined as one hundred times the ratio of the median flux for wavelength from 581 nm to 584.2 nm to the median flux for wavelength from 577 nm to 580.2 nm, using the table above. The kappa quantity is 102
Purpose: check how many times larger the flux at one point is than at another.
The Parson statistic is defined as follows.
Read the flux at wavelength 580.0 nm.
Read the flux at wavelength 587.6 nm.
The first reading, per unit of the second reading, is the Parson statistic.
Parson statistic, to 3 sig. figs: 1.12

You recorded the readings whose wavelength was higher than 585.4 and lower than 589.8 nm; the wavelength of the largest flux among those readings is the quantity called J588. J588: 588.0 nm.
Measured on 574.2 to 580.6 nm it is 580.0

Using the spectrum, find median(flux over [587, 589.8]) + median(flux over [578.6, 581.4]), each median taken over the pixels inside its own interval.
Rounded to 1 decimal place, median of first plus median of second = 66.5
